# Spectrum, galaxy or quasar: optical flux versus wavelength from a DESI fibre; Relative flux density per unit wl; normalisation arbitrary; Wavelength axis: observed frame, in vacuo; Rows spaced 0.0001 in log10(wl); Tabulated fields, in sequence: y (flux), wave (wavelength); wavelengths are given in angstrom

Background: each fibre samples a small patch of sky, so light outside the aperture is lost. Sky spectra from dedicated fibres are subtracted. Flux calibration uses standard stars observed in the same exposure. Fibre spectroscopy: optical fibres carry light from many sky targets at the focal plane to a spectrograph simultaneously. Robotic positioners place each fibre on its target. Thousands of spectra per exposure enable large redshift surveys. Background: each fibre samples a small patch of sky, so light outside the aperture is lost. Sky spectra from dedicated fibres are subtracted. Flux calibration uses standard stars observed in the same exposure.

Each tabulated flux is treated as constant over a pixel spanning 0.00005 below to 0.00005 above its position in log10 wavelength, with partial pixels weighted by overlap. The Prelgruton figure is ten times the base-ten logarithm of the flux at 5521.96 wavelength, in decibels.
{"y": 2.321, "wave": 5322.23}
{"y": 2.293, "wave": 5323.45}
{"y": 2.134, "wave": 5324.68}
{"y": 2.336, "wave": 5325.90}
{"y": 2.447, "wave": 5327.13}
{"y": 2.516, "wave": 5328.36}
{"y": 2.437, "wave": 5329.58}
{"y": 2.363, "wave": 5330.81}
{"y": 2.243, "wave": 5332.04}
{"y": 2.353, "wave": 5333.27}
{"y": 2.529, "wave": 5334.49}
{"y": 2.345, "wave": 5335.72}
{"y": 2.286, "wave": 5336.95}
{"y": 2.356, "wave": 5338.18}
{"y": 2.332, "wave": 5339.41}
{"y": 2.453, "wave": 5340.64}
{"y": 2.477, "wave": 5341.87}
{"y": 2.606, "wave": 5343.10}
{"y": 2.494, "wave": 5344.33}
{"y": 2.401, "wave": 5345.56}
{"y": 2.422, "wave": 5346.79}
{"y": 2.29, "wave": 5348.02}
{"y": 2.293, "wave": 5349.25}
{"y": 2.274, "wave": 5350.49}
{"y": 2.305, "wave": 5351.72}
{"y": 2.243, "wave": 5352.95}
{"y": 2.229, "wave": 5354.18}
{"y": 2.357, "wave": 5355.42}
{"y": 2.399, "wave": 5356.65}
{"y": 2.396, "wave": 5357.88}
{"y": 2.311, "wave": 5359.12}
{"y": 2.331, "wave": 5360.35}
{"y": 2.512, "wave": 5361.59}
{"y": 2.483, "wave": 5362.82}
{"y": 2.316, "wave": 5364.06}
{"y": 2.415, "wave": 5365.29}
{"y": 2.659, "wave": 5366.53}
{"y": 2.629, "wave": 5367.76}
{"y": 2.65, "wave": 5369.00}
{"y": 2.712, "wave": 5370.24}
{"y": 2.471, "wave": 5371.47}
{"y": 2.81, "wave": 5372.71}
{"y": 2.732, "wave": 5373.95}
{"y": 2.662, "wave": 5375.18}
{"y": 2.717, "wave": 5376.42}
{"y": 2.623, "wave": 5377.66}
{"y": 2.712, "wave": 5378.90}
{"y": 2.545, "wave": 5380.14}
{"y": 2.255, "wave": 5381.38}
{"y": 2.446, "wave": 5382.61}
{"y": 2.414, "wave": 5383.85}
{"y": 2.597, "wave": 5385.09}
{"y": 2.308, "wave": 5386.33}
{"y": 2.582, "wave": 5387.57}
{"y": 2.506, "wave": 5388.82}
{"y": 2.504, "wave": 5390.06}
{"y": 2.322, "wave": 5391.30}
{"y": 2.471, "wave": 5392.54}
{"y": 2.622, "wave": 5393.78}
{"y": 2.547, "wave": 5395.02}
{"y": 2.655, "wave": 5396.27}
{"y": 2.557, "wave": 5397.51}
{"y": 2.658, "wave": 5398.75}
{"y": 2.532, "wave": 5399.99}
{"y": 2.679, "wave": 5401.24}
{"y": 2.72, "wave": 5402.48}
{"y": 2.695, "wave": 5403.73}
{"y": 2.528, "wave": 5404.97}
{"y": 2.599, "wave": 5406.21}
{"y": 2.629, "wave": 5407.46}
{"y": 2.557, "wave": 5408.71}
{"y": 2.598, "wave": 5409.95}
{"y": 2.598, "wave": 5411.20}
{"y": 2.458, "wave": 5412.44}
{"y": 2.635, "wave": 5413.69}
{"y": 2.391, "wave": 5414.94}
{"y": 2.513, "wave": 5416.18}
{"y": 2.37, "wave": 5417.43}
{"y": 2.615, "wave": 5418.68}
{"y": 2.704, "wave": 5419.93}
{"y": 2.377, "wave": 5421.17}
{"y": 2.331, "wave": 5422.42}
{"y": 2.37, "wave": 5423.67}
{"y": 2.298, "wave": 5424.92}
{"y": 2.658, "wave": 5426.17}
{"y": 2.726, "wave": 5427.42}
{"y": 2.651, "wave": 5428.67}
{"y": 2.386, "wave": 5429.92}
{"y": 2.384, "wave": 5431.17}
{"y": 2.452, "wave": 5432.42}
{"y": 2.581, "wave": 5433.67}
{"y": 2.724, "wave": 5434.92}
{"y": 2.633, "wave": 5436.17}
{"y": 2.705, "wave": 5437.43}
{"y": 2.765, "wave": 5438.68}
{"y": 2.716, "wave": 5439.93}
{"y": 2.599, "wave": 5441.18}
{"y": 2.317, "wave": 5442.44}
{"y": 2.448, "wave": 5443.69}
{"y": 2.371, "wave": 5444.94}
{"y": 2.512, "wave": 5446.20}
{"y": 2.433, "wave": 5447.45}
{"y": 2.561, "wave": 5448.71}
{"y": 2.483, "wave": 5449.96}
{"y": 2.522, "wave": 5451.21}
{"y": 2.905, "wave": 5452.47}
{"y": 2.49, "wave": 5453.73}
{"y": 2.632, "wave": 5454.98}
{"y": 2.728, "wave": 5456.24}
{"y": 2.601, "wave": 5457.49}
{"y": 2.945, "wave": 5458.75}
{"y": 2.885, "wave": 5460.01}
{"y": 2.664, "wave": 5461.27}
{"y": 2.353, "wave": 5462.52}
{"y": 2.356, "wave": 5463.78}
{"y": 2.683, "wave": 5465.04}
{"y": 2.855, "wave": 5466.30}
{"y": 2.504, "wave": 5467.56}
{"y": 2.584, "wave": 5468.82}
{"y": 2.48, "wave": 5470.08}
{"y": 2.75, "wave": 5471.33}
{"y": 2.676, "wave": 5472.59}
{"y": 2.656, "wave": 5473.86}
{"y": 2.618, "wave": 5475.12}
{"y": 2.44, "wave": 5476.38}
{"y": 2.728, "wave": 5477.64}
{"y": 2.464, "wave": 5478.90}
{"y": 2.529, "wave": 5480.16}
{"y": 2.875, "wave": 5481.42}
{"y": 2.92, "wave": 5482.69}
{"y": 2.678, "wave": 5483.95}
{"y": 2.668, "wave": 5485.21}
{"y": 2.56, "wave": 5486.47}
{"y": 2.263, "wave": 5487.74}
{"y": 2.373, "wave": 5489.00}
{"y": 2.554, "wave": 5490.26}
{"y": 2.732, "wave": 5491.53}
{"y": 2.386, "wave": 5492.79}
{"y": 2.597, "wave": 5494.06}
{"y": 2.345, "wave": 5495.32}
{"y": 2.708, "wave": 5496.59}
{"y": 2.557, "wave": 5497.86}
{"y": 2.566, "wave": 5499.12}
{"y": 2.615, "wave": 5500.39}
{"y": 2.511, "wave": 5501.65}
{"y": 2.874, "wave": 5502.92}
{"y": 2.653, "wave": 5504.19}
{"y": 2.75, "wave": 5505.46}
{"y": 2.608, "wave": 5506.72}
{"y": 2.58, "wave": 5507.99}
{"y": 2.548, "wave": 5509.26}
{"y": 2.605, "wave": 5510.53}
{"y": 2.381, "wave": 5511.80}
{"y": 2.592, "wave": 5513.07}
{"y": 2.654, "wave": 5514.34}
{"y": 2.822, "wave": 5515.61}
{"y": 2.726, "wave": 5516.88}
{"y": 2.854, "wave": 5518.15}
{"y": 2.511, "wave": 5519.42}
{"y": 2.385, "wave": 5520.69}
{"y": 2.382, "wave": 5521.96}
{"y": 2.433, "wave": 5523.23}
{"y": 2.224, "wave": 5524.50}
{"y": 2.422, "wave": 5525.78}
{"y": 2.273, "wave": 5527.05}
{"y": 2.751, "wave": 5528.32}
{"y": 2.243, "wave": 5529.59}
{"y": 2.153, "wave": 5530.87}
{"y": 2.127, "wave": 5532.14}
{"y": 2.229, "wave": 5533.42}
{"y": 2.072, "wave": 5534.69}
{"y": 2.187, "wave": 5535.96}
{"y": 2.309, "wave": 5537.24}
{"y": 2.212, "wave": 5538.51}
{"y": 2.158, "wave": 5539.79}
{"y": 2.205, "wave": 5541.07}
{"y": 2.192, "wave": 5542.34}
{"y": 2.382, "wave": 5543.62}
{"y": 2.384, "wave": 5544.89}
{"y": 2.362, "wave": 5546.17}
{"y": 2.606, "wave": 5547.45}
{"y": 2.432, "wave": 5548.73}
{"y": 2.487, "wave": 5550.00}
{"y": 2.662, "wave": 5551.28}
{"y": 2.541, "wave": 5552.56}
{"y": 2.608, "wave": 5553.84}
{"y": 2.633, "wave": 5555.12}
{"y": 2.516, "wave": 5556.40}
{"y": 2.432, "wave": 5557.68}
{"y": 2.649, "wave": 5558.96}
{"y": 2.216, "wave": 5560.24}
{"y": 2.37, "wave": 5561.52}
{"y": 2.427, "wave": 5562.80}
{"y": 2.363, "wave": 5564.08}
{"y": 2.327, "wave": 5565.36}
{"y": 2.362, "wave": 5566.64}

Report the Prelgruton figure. 3.8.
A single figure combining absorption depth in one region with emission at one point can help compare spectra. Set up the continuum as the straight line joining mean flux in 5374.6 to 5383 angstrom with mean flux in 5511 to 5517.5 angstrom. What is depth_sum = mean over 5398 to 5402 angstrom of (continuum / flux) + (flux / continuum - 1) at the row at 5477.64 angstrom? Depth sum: 1.03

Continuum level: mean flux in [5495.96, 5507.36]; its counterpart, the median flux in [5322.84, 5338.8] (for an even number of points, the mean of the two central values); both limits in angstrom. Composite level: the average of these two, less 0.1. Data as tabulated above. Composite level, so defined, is 2.401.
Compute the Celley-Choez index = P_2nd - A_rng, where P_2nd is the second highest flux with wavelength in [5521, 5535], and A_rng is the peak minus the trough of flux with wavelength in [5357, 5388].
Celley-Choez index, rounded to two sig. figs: 1.9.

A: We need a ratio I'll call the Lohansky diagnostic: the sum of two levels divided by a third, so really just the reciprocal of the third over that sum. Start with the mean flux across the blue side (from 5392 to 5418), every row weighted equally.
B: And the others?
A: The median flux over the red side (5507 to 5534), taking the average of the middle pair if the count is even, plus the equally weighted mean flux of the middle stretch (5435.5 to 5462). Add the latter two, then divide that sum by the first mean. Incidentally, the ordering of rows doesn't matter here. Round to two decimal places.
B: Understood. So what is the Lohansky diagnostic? 1.96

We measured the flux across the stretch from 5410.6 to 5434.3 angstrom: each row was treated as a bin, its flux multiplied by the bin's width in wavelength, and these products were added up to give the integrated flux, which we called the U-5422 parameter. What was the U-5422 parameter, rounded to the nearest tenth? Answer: 59.3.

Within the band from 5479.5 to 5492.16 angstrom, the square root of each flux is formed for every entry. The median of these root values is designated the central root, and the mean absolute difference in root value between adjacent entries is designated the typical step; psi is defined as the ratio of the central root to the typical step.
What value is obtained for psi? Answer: 31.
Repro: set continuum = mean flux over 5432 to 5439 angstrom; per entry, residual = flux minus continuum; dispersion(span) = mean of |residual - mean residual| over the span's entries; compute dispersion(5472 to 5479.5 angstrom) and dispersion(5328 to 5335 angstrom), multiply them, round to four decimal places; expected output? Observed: 0.0084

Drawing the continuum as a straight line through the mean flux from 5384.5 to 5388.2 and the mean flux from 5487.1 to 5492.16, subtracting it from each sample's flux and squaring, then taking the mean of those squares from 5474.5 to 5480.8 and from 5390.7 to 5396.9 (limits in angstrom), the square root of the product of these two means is 0.016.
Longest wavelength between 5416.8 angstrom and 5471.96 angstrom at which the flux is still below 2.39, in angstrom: 5463.78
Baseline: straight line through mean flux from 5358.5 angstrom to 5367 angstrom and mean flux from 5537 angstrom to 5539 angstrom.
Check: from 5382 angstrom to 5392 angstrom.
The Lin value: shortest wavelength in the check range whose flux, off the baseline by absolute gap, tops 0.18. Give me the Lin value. 5385.09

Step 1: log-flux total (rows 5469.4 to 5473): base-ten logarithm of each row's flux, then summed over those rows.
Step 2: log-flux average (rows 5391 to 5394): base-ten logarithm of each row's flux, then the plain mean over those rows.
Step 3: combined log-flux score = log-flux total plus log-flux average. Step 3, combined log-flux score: 1.65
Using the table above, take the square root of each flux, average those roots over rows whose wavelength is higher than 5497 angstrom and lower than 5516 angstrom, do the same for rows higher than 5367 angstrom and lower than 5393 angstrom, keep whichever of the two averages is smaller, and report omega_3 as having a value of 1.60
